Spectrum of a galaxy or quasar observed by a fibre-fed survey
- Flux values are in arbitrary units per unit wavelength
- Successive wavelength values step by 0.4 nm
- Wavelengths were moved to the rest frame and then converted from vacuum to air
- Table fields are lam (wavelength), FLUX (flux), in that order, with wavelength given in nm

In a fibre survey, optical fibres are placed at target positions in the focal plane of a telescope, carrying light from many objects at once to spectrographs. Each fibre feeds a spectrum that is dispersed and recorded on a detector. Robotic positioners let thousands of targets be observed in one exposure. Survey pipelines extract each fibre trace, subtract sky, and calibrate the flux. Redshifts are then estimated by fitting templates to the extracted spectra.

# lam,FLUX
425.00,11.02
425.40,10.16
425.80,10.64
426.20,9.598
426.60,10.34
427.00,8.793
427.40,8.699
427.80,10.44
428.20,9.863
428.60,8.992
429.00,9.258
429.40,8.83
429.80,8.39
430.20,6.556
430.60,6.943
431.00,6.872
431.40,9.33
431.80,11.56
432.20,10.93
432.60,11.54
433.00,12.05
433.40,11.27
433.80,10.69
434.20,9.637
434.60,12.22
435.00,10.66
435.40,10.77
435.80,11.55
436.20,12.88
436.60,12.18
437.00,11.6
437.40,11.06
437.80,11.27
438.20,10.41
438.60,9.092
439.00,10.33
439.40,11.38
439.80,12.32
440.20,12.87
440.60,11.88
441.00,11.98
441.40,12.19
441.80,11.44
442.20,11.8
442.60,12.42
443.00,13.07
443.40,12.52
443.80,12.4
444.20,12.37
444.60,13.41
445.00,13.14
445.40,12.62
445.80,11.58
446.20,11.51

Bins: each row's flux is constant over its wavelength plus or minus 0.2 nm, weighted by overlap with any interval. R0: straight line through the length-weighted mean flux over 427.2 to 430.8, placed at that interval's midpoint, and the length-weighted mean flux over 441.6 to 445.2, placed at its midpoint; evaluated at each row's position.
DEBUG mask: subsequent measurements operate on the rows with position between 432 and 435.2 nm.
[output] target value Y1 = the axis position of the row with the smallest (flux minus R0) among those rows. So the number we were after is 434.20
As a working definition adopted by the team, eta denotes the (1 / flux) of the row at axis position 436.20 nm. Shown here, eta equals 0.078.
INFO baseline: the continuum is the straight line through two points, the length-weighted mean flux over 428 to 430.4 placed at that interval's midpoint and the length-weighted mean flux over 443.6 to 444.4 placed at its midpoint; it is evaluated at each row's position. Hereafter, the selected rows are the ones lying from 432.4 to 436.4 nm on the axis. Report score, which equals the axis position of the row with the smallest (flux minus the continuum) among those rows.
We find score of 434.20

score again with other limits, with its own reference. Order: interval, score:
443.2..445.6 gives 445.40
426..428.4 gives 427.40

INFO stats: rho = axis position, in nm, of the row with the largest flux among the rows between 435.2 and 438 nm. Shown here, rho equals 436.20 nm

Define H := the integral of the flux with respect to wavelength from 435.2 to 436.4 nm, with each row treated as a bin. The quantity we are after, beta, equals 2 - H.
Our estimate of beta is -12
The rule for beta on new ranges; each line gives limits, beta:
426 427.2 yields -9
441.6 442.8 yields -12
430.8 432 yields -9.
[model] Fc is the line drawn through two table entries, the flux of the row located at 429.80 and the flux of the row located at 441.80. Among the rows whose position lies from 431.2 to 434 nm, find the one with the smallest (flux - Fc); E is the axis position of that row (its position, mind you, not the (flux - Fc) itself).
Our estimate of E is 431.40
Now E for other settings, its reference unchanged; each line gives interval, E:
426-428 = 427.40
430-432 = 430.20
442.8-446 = 445.80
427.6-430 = 429.80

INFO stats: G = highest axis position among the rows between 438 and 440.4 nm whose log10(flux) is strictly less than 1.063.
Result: 439.40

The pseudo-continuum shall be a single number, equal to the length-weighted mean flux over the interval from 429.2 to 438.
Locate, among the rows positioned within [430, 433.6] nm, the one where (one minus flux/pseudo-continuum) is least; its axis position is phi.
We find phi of 433.00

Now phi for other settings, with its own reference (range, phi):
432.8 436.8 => 436.20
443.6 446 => 444.60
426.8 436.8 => 436.20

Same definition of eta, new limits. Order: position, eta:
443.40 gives 0.080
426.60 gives 0.097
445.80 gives 0.086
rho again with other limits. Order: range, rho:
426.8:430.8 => 427.80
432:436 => 434.60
